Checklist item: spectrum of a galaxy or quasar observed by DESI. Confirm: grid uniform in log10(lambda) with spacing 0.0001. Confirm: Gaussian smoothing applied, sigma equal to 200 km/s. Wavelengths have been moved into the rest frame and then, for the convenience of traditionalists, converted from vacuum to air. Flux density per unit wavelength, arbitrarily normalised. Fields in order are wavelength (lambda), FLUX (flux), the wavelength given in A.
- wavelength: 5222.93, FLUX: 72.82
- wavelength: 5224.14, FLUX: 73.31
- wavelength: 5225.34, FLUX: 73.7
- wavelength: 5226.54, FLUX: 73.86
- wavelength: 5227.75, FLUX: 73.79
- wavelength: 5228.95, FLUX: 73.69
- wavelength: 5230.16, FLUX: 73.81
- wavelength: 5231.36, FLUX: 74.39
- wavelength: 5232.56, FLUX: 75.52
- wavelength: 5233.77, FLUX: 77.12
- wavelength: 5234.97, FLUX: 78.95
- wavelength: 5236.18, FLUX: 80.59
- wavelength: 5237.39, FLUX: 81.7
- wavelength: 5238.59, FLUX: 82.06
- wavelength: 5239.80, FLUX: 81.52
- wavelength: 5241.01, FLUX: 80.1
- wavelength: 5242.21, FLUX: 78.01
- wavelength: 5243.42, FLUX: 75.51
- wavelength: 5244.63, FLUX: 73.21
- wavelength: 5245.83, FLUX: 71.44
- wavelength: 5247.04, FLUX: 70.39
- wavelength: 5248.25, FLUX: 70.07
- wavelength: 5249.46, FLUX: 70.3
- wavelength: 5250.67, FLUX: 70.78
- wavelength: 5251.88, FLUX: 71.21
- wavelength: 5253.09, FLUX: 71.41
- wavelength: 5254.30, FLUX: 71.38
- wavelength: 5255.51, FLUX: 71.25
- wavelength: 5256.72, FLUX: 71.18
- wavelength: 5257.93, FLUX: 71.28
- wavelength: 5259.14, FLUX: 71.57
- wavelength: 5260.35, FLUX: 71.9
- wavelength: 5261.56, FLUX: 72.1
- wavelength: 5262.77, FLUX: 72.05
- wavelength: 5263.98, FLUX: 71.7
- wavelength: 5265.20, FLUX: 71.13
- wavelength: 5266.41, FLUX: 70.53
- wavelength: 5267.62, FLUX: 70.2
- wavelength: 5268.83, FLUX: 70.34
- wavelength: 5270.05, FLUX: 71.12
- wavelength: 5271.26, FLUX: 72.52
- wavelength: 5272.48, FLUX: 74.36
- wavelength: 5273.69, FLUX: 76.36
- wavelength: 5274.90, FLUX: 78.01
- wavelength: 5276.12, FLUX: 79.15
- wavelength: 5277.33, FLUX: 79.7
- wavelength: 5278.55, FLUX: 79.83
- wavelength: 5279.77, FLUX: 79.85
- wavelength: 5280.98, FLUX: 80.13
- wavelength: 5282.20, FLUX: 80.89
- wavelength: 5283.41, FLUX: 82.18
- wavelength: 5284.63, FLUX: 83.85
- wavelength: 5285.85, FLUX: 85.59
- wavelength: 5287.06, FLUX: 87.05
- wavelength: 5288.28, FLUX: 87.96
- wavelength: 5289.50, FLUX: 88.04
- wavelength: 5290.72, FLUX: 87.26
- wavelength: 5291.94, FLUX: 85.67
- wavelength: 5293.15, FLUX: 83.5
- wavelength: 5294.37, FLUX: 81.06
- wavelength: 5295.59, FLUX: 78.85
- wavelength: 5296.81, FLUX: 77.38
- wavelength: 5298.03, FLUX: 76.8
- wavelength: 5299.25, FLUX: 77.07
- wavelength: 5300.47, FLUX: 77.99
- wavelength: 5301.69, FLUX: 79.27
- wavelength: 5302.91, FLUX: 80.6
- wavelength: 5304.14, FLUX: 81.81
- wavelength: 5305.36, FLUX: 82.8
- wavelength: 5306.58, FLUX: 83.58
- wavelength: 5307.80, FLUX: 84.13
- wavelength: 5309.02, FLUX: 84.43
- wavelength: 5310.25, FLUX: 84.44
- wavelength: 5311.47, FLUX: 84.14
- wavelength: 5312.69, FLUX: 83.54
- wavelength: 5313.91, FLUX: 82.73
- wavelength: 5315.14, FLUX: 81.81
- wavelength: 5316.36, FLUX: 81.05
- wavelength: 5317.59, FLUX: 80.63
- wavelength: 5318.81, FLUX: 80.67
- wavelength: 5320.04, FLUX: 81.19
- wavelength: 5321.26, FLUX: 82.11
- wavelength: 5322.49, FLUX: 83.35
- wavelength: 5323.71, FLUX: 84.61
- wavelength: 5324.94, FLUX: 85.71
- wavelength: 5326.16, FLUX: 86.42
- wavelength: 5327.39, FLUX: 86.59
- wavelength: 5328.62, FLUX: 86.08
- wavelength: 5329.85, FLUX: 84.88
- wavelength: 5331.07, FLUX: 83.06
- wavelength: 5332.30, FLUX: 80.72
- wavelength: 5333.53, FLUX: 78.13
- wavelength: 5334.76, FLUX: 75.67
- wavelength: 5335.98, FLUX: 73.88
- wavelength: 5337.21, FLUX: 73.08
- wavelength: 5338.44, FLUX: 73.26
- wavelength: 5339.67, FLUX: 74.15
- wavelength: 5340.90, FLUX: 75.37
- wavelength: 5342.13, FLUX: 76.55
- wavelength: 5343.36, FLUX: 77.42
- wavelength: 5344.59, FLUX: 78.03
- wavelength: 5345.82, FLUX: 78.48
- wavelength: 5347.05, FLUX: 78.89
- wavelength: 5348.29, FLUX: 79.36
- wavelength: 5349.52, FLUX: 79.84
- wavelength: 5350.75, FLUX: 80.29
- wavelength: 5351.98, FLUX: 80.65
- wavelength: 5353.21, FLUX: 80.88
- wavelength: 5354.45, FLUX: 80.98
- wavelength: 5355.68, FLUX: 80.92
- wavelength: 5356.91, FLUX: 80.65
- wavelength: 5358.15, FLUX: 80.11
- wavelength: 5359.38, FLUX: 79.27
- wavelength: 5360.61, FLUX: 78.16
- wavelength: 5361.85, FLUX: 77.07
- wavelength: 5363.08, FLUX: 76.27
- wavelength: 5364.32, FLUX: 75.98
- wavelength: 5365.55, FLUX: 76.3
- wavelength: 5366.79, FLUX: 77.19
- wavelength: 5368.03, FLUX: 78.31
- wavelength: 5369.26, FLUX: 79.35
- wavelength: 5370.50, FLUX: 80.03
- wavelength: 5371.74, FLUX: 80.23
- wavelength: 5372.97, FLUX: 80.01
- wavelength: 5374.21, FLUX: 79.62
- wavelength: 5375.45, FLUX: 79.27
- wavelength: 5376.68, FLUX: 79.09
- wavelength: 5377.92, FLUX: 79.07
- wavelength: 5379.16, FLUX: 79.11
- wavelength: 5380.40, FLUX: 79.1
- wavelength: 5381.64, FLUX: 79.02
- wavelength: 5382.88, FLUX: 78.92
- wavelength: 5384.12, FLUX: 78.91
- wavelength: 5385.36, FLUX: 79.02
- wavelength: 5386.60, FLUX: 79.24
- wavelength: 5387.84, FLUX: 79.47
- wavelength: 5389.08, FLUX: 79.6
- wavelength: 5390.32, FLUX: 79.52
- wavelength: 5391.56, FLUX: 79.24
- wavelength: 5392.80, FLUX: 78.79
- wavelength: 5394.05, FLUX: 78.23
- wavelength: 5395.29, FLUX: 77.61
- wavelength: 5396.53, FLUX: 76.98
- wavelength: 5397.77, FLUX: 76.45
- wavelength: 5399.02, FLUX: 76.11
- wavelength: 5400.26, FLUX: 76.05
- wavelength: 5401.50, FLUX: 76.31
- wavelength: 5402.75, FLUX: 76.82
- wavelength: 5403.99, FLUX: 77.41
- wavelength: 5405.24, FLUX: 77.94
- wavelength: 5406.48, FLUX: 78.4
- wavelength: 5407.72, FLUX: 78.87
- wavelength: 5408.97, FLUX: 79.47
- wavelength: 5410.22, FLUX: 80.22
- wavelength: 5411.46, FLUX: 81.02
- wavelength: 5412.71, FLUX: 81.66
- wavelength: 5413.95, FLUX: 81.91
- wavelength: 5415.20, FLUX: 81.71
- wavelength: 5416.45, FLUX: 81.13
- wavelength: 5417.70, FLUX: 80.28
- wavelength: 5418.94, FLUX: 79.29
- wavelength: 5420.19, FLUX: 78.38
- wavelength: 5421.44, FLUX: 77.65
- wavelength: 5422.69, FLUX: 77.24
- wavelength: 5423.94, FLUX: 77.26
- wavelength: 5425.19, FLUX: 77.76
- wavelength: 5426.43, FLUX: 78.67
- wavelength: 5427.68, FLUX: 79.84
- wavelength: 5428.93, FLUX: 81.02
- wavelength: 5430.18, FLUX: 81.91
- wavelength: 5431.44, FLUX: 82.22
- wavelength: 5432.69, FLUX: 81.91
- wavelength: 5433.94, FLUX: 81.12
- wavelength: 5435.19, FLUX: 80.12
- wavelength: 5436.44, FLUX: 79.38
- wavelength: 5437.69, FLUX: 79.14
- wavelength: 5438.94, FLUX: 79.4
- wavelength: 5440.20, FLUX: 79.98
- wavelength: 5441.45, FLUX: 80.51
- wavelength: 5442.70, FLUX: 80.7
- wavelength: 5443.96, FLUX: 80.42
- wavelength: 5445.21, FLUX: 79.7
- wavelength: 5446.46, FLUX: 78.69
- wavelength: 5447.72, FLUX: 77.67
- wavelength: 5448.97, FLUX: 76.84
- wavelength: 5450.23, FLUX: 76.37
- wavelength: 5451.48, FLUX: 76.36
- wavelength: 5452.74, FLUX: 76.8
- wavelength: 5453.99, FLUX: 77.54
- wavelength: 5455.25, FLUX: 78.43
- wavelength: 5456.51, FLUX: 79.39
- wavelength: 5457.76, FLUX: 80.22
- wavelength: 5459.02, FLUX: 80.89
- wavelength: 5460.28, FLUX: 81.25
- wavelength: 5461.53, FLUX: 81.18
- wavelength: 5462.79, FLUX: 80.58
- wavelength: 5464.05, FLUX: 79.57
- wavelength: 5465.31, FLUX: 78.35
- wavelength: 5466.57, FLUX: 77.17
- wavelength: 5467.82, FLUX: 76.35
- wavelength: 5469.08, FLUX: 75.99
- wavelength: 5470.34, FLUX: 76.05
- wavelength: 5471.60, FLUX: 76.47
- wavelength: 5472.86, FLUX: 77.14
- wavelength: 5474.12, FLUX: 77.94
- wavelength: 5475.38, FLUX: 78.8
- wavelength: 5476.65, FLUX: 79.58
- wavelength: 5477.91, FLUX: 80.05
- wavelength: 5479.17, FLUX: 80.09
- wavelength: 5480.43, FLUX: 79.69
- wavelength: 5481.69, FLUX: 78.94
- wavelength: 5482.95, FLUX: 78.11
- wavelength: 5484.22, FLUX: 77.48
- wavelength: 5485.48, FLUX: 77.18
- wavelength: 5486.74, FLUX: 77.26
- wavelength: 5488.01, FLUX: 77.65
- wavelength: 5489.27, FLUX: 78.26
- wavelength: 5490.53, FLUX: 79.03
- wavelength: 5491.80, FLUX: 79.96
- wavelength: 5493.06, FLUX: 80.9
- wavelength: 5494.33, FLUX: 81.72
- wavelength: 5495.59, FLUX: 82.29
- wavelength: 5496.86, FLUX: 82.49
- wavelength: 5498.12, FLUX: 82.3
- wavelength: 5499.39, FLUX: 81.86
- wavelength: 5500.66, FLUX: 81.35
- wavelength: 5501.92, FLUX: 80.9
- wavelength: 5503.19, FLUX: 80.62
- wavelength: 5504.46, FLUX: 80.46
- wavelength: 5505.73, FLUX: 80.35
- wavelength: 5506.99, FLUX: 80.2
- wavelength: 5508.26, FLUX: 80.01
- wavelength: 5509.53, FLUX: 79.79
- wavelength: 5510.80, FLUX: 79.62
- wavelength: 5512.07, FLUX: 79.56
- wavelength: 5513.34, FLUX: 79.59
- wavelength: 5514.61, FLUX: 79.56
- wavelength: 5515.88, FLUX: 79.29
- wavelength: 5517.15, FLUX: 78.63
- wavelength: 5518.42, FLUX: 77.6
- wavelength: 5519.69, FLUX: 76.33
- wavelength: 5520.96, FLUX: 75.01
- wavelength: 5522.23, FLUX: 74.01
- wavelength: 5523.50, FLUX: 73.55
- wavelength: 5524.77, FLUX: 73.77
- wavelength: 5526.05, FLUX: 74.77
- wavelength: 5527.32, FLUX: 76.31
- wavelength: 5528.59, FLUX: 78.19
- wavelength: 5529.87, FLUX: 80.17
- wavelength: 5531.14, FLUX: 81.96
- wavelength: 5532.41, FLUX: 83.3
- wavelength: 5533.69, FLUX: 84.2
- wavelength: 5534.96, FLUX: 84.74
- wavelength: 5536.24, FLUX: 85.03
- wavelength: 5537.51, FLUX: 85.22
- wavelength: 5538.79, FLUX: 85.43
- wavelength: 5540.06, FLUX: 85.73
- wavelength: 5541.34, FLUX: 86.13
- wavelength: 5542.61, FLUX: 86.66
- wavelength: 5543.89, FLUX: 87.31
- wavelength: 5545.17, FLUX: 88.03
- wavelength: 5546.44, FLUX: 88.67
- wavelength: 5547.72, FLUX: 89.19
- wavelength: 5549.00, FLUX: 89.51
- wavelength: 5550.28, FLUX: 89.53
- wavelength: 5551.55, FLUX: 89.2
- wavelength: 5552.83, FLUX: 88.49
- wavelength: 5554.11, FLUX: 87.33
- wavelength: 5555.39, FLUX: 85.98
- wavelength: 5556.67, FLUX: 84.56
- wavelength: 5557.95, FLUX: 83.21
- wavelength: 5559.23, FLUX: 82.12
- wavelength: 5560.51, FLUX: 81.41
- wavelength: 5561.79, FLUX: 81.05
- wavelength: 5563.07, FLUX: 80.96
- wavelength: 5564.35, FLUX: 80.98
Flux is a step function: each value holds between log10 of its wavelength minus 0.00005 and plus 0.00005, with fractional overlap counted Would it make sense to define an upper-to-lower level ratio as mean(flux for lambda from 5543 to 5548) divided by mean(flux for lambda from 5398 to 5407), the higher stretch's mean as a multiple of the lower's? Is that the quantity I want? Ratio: 1.15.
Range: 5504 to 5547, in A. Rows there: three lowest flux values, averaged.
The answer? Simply 73.8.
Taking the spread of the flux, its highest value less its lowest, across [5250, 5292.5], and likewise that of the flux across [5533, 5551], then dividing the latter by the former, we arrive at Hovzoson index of 0.30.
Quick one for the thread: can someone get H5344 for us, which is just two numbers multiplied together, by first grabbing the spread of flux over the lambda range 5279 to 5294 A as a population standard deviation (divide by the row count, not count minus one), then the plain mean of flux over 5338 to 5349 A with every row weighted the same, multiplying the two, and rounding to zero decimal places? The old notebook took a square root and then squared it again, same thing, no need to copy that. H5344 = 223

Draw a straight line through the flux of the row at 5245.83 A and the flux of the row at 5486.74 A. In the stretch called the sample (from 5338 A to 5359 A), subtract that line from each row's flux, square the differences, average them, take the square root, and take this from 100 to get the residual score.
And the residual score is 94.8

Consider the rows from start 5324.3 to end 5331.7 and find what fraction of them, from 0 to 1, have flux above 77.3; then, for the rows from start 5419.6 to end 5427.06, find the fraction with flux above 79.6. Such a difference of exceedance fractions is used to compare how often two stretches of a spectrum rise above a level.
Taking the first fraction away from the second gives -1.0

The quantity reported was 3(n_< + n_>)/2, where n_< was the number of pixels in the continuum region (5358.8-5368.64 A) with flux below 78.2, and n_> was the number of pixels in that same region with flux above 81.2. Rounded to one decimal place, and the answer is 9.0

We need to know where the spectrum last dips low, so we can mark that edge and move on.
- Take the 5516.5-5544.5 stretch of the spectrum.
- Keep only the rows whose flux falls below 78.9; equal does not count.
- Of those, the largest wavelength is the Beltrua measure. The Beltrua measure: 5528.59 A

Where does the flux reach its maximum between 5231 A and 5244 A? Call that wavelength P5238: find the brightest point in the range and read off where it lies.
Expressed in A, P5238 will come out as 5238.59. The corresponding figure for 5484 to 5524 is 5496.86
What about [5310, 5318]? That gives 5310.25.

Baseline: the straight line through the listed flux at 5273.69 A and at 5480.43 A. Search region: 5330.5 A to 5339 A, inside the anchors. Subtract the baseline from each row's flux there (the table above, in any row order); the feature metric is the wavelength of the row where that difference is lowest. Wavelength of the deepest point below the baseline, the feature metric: 5337.21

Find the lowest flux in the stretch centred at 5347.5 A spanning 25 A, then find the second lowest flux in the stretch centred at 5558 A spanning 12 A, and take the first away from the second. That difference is 8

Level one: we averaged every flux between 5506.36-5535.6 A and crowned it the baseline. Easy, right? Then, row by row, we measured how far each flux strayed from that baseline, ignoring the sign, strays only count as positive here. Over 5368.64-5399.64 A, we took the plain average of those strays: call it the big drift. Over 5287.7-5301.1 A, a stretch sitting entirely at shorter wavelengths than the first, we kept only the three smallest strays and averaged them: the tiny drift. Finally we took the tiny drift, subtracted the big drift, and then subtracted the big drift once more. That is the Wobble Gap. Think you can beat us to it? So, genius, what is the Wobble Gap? -1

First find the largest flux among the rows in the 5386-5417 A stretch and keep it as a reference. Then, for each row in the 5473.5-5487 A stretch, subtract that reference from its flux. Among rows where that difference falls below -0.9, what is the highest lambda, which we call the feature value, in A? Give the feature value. 5486.74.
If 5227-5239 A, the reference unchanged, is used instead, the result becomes 5236.18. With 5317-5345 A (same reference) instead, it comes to 5344.59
